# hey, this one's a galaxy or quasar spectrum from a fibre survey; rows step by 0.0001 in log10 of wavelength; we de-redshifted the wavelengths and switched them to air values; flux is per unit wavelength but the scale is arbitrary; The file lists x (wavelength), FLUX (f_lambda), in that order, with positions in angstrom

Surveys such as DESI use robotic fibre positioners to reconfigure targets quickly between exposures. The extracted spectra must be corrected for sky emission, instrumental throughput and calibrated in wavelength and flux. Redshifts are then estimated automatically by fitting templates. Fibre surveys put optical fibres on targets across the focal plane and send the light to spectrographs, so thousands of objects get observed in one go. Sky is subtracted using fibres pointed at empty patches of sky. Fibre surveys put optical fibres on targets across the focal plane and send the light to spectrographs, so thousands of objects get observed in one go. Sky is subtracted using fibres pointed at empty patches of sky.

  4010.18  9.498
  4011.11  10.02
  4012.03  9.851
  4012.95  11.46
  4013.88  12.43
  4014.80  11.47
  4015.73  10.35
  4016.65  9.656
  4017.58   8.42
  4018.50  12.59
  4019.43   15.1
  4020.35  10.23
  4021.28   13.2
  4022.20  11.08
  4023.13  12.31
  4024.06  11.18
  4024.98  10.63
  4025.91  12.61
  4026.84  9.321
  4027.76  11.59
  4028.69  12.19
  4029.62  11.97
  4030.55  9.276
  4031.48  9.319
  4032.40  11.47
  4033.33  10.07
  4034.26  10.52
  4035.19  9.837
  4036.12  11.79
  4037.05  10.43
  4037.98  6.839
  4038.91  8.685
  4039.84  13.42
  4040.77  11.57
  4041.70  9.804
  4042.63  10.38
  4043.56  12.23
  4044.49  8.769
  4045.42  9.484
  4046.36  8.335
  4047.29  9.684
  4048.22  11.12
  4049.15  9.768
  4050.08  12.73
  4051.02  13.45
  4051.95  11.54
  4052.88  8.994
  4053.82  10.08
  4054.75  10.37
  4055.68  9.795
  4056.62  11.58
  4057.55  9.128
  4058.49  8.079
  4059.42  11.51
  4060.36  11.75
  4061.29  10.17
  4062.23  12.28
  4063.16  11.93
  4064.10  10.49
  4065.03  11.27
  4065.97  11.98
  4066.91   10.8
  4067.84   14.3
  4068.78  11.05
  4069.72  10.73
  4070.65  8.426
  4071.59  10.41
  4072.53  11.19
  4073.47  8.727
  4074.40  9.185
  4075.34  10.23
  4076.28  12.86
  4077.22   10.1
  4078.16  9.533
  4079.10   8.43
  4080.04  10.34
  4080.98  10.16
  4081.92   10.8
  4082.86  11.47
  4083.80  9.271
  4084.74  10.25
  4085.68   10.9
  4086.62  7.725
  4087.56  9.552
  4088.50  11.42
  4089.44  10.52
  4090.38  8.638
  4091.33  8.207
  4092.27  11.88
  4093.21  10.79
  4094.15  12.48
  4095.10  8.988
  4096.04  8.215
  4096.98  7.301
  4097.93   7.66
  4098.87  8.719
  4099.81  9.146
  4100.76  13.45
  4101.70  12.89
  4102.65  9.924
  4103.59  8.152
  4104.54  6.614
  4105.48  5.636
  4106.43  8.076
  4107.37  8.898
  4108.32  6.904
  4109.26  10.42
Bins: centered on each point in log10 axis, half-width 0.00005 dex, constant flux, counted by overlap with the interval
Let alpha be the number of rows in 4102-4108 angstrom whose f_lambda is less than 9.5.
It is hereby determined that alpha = 5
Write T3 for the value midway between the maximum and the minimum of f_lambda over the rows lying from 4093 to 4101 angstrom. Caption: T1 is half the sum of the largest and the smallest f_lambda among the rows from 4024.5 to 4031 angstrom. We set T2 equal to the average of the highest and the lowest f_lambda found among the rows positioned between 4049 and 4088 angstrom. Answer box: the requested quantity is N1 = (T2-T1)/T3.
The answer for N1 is 0.01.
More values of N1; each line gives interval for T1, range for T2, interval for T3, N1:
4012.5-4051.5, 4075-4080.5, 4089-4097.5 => -0.03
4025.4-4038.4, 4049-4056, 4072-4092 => 0.15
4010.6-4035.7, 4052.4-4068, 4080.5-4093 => -0.06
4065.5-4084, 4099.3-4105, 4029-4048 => -0.13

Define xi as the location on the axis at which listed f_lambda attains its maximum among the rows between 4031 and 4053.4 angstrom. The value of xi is 4051.02 angstrom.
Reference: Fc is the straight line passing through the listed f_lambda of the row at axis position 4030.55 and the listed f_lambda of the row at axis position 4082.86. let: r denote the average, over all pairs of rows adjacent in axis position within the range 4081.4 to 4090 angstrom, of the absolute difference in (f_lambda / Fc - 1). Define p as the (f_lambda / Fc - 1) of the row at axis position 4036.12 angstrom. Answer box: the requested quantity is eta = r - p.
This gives -0.11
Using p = 0.24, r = 0.132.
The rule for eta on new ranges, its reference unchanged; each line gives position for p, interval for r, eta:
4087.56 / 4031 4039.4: 0.36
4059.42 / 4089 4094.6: 0.05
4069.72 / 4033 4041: 0.23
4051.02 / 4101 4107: -0.17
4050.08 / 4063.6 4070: -0.11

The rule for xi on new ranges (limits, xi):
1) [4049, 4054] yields 4051.02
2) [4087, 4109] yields 4100.76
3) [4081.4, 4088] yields 4082.86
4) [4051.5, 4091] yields 4067.84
